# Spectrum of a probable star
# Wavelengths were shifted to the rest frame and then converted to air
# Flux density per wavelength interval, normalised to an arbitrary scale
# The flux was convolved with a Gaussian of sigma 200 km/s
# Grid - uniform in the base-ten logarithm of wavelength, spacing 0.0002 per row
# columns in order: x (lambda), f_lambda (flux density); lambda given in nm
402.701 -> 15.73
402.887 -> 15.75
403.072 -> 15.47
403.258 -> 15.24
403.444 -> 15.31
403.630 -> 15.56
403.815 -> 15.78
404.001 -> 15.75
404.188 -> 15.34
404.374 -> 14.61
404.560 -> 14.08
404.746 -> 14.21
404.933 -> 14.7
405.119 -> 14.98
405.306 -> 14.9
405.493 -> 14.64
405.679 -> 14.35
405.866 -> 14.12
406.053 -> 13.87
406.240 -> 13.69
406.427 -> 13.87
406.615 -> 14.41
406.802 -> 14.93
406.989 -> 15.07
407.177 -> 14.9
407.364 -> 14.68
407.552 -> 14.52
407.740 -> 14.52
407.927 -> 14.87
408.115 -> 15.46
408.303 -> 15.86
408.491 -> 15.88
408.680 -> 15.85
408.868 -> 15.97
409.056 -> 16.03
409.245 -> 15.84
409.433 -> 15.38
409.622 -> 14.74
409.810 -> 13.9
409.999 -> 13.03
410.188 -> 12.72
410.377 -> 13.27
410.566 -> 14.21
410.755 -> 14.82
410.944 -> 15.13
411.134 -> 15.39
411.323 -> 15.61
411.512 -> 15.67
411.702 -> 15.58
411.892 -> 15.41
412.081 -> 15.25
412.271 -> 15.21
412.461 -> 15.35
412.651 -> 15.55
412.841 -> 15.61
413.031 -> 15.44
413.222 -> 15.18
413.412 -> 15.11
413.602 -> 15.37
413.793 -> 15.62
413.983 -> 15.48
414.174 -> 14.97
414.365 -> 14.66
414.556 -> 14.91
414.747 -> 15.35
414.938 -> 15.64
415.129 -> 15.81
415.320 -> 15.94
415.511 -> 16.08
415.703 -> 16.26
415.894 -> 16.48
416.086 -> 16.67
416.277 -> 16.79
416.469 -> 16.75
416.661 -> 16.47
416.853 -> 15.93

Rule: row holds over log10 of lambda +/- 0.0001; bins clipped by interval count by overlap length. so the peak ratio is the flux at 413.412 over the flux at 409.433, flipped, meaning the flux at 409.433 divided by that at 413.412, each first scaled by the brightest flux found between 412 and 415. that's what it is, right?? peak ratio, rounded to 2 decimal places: 1.02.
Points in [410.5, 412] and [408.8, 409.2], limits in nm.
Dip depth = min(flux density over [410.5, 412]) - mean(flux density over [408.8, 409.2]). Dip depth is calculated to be -1.8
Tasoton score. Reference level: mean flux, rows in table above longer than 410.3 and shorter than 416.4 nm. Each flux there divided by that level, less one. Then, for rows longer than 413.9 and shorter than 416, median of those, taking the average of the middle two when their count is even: 0.013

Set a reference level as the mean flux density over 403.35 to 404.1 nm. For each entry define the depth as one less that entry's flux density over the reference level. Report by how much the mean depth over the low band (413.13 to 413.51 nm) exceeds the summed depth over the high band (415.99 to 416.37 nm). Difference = 0.17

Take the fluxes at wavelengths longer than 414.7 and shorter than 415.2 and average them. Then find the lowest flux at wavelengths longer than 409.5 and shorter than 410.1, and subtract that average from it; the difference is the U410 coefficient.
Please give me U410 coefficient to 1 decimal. -2.6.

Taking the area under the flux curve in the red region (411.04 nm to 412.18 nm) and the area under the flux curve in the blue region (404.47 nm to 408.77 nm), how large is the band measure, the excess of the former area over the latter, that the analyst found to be -46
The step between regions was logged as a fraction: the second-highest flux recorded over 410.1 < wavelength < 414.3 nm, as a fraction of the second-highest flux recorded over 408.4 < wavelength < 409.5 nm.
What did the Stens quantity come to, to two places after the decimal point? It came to 0.98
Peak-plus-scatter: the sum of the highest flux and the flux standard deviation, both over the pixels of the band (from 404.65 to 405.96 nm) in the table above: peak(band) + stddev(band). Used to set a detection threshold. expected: 15.3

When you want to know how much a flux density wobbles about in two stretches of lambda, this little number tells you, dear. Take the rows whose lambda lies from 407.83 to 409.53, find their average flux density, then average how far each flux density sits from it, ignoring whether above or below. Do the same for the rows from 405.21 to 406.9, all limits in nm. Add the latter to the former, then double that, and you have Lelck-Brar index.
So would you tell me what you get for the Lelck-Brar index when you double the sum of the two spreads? 1.3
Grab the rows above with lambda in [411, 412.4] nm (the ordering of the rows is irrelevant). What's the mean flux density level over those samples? 15.4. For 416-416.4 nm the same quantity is 16.7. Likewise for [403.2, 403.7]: 15.4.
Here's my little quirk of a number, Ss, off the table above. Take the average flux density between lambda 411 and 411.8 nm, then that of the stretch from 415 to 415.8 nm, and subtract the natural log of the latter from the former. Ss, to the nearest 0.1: 12.8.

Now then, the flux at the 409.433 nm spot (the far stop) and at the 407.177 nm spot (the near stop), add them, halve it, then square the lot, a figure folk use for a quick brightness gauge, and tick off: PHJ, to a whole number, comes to 229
